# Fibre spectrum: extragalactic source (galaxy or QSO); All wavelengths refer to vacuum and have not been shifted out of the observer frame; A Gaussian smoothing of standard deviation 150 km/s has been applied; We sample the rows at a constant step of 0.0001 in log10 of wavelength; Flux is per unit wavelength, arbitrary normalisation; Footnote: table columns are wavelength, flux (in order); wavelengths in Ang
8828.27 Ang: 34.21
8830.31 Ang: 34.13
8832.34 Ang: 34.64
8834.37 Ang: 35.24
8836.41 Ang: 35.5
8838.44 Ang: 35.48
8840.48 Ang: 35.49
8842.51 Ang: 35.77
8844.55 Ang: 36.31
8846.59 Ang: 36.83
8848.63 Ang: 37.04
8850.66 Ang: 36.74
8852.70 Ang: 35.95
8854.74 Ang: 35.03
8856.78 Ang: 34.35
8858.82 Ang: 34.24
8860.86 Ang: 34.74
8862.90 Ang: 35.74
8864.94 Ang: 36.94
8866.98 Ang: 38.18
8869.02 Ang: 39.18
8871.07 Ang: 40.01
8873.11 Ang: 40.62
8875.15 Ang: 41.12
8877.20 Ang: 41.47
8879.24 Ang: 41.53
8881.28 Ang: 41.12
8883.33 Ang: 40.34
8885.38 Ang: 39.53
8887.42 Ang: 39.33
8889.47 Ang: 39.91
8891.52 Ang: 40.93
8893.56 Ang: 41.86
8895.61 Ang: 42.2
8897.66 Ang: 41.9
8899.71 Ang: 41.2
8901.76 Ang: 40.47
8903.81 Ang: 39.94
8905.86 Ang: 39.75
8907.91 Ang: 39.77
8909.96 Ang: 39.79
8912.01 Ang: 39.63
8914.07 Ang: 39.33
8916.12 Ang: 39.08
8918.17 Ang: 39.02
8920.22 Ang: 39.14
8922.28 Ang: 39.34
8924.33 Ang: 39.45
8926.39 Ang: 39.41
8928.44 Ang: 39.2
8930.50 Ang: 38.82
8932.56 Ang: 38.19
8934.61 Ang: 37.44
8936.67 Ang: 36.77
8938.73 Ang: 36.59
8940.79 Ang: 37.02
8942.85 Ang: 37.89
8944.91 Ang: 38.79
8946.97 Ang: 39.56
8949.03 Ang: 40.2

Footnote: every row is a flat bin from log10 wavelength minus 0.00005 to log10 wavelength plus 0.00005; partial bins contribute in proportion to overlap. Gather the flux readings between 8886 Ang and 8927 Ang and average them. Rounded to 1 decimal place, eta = 40.1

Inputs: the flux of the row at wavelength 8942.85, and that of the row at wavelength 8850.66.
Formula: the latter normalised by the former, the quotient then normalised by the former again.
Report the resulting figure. 0.0256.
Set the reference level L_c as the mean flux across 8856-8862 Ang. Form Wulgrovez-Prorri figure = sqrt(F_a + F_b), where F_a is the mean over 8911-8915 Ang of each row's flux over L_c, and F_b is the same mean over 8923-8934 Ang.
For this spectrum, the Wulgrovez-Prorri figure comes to 1.51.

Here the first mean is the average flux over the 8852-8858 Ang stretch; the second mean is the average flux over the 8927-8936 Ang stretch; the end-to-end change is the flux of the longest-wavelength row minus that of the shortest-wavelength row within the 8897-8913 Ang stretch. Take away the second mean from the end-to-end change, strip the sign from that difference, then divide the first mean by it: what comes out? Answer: 0.86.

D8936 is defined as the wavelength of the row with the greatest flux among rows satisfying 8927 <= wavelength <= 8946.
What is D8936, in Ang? 8928.44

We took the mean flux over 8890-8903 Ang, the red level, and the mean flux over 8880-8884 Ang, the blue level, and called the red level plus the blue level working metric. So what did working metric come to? 82.2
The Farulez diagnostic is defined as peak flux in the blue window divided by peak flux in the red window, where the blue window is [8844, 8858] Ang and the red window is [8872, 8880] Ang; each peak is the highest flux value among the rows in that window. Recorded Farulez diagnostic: 0.89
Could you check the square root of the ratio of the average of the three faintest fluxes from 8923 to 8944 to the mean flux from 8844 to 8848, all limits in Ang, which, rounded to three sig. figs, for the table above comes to 1.00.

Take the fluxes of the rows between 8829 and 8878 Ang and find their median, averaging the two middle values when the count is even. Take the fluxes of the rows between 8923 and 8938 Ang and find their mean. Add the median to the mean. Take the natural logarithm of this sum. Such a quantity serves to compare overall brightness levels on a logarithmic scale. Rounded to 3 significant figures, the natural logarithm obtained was 4.31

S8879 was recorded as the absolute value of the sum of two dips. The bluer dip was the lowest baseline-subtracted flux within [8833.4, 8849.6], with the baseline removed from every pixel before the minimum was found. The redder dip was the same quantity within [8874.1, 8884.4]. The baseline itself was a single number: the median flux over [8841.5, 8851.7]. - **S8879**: 2.1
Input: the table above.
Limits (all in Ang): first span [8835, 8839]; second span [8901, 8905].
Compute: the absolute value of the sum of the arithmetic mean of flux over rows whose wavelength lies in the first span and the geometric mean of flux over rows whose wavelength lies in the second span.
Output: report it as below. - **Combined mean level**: 76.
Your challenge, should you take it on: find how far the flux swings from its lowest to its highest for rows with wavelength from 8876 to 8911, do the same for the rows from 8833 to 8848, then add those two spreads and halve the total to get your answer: 2.2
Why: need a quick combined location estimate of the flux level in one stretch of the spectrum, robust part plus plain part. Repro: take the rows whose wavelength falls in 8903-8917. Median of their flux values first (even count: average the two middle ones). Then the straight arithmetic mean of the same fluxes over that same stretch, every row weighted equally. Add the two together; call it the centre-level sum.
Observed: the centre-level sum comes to 79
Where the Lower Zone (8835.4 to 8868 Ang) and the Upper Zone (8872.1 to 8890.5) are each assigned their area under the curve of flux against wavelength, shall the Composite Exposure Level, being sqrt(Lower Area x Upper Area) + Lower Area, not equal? 2105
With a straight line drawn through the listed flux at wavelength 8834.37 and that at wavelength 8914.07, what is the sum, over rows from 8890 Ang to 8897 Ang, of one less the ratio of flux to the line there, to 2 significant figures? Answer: -0.27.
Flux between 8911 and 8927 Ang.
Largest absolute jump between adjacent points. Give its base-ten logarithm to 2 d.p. -0.52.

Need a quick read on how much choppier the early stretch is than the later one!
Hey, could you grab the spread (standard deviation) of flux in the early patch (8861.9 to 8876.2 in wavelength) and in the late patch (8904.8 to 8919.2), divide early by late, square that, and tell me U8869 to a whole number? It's 35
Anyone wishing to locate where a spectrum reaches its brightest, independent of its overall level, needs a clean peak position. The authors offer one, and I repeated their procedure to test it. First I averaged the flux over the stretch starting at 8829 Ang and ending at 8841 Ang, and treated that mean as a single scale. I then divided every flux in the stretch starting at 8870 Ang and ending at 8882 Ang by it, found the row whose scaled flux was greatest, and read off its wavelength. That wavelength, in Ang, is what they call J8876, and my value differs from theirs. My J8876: 8879.24 Ang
